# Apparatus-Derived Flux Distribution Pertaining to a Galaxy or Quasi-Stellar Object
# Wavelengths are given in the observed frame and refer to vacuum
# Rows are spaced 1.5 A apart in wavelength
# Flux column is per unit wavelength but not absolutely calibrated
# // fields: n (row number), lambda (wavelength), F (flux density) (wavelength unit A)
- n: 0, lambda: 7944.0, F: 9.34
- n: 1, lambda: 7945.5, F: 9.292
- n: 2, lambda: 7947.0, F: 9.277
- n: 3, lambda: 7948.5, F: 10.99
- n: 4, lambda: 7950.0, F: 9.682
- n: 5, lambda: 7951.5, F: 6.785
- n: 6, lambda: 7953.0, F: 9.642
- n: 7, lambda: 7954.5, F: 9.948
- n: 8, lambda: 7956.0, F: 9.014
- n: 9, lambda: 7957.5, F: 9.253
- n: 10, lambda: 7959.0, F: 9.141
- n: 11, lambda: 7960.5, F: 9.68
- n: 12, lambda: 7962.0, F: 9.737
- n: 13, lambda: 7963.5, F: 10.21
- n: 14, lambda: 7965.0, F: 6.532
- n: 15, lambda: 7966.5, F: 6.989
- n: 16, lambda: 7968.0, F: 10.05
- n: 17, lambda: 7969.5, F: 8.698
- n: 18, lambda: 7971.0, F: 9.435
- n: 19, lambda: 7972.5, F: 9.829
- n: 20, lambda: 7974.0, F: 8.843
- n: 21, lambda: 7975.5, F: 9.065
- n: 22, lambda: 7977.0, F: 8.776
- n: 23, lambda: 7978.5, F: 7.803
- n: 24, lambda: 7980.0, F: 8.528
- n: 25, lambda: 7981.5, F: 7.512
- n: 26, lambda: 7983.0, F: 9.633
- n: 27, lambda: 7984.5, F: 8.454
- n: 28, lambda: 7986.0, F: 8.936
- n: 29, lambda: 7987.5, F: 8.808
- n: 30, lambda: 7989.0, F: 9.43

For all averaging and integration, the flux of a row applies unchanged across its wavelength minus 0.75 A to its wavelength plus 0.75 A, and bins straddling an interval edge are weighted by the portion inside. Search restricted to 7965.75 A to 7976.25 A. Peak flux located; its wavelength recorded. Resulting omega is 7968.0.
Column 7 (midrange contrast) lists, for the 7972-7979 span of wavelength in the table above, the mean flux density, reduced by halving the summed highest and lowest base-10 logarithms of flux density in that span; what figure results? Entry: 7.92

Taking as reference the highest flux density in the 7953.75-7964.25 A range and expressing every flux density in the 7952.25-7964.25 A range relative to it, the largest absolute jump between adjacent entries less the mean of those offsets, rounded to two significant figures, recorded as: 1.6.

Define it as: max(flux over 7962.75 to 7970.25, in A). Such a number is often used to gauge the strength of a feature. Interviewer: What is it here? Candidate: 10.21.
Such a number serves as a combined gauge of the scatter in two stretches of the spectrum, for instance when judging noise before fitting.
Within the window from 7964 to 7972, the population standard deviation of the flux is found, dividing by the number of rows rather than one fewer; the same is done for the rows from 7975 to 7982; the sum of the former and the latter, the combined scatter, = 1.95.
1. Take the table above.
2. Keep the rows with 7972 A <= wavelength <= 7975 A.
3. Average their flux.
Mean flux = 9.3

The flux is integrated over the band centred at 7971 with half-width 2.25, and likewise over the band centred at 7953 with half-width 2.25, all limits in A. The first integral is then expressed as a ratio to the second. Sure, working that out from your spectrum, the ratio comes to 1.06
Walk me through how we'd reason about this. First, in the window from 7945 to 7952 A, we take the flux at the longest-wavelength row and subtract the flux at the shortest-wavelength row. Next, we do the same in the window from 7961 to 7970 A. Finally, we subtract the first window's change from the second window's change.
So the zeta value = 1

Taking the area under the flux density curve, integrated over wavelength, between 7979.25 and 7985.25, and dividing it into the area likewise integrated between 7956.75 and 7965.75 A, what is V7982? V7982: 1.6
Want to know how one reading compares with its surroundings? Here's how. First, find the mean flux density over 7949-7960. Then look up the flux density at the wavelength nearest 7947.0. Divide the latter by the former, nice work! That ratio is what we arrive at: 1.02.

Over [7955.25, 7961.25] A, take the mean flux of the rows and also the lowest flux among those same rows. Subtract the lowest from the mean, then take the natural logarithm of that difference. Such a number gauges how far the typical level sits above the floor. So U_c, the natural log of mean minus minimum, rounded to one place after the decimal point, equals -1.4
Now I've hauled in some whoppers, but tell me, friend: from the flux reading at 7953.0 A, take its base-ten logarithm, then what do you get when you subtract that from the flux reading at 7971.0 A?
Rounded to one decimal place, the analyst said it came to 8.5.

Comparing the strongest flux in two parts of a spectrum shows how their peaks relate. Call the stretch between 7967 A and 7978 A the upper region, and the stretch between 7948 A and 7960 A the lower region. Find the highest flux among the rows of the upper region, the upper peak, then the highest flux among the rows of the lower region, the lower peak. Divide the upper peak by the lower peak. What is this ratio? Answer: 0.91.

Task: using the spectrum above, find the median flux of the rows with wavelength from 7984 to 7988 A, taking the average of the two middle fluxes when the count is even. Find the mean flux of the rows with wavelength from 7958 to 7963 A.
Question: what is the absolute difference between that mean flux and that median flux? 0.7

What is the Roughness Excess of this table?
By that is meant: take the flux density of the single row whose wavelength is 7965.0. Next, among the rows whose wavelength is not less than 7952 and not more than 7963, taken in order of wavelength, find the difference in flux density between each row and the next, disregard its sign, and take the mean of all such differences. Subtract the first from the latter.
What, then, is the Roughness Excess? -6.2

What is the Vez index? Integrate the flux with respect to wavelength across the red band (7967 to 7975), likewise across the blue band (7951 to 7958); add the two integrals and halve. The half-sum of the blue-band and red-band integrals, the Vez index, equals 69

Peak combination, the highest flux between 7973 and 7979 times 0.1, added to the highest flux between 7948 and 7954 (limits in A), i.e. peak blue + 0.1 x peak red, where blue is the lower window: 11.9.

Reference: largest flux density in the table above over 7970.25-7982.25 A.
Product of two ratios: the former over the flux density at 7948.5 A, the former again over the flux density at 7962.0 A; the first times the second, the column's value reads 0.90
